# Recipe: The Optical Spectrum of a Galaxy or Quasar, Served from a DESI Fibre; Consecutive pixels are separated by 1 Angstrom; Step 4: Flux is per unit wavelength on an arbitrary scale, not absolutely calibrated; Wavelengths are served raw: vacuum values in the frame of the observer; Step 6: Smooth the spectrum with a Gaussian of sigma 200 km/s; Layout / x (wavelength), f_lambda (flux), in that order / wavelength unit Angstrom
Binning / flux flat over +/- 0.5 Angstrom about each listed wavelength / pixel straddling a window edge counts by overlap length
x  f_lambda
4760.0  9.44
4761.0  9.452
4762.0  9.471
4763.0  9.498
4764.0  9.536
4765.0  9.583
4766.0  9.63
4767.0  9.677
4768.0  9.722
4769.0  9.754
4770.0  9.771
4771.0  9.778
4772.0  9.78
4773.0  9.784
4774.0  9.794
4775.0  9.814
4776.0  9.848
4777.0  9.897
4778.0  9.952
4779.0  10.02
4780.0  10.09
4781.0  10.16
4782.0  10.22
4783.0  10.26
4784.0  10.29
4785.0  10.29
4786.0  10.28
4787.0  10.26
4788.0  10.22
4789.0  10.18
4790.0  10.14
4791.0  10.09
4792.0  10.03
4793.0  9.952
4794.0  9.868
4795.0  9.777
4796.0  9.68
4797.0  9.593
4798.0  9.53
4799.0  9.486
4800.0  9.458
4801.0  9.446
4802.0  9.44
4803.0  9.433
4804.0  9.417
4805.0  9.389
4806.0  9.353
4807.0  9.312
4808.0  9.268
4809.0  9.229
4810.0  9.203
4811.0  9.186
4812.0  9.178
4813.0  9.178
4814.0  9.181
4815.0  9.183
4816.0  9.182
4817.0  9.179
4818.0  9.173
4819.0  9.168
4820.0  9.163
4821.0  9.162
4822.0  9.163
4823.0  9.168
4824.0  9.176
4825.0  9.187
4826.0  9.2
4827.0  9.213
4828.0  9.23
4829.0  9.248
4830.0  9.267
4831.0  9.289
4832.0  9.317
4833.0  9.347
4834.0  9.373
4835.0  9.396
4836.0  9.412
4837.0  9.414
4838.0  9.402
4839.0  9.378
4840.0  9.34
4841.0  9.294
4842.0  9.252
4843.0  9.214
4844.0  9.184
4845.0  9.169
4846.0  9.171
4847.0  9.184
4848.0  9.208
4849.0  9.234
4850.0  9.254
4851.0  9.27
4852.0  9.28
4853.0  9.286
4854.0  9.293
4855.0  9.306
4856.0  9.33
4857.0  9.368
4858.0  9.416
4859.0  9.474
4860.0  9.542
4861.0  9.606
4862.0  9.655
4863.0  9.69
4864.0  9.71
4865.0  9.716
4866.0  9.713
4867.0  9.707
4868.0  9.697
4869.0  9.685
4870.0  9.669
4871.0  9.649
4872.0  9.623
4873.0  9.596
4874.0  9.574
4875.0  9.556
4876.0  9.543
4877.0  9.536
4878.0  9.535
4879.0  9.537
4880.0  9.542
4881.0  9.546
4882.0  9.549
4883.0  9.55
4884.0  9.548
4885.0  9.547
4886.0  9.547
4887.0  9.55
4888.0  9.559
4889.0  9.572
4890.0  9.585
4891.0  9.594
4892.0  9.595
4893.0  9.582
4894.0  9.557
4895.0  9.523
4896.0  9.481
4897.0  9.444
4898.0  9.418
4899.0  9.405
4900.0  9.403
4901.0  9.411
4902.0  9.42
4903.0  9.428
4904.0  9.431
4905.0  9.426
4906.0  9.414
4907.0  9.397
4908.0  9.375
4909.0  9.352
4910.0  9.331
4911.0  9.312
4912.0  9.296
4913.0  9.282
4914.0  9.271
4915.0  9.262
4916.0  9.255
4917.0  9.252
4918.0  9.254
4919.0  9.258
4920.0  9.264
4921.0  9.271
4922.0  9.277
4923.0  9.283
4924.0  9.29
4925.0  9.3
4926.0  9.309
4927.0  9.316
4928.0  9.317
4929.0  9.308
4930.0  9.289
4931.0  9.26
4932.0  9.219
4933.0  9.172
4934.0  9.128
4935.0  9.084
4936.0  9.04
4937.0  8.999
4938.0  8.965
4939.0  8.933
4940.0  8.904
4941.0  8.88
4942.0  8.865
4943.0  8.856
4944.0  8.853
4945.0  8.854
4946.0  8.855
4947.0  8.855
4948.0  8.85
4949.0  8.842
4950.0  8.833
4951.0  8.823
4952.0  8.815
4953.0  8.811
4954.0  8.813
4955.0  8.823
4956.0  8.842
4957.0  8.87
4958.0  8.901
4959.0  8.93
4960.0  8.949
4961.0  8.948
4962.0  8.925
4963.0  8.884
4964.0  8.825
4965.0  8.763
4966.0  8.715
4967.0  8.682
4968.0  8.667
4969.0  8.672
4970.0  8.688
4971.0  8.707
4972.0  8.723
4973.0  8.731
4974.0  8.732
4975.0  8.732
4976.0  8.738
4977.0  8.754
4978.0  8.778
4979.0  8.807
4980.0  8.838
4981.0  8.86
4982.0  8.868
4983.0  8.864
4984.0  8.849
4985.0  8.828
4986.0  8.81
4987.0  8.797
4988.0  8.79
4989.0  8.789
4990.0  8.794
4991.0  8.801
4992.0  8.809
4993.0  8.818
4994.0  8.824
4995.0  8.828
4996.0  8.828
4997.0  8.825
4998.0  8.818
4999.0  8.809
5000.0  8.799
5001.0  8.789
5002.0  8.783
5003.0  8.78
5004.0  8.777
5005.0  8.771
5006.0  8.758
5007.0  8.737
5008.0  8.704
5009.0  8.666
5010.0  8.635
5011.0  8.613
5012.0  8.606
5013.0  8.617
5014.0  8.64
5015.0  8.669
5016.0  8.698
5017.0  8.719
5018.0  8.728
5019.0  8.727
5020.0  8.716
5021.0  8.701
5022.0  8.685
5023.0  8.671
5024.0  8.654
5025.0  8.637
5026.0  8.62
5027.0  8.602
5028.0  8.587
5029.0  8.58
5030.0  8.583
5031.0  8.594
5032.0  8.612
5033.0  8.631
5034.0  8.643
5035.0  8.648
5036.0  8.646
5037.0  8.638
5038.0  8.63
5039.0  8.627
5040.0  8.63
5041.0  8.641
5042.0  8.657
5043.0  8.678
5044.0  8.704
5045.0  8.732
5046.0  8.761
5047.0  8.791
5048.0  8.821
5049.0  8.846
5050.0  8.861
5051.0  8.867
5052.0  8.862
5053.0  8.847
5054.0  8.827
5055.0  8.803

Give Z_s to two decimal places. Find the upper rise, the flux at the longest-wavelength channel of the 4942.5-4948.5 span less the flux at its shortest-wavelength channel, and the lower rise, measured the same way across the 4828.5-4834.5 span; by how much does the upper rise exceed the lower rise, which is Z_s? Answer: -0.13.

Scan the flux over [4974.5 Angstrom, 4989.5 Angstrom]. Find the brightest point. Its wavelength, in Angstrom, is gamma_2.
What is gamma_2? 4982.0 Angstrom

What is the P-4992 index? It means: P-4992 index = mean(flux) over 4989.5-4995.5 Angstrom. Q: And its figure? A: 8.8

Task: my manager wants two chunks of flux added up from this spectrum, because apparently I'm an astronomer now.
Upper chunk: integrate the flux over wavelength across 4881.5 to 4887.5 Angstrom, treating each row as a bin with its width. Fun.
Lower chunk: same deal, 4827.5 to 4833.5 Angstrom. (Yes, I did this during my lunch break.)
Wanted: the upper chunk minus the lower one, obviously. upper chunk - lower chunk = 2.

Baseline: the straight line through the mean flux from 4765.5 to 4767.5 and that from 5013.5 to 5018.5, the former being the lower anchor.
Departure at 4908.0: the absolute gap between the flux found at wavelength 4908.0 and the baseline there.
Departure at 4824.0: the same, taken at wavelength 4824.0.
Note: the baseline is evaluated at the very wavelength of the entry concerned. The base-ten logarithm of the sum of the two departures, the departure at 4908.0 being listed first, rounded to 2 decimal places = -0.28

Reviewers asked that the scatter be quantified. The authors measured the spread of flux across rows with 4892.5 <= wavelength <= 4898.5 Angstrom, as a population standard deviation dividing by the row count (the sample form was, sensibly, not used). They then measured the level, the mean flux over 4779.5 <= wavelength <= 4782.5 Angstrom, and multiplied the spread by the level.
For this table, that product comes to 0.60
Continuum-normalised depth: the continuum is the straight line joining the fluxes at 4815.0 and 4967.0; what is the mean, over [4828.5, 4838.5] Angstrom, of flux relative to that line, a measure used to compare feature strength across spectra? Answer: 1.025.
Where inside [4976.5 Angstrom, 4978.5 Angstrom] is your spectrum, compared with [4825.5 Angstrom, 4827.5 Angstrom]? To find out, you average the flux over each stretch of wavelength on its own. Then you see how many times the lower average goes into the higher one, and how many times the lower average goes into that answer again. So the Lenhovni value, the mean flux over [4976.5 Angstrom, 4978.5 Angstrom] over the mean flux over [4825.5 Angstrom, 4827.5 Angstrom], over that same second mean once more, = 0.103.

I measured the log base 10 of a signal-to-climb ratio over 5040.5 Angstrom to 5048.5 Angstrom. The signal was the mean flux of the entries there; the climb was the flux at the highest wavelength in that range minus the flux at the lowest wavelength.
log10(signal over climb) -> 1.7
